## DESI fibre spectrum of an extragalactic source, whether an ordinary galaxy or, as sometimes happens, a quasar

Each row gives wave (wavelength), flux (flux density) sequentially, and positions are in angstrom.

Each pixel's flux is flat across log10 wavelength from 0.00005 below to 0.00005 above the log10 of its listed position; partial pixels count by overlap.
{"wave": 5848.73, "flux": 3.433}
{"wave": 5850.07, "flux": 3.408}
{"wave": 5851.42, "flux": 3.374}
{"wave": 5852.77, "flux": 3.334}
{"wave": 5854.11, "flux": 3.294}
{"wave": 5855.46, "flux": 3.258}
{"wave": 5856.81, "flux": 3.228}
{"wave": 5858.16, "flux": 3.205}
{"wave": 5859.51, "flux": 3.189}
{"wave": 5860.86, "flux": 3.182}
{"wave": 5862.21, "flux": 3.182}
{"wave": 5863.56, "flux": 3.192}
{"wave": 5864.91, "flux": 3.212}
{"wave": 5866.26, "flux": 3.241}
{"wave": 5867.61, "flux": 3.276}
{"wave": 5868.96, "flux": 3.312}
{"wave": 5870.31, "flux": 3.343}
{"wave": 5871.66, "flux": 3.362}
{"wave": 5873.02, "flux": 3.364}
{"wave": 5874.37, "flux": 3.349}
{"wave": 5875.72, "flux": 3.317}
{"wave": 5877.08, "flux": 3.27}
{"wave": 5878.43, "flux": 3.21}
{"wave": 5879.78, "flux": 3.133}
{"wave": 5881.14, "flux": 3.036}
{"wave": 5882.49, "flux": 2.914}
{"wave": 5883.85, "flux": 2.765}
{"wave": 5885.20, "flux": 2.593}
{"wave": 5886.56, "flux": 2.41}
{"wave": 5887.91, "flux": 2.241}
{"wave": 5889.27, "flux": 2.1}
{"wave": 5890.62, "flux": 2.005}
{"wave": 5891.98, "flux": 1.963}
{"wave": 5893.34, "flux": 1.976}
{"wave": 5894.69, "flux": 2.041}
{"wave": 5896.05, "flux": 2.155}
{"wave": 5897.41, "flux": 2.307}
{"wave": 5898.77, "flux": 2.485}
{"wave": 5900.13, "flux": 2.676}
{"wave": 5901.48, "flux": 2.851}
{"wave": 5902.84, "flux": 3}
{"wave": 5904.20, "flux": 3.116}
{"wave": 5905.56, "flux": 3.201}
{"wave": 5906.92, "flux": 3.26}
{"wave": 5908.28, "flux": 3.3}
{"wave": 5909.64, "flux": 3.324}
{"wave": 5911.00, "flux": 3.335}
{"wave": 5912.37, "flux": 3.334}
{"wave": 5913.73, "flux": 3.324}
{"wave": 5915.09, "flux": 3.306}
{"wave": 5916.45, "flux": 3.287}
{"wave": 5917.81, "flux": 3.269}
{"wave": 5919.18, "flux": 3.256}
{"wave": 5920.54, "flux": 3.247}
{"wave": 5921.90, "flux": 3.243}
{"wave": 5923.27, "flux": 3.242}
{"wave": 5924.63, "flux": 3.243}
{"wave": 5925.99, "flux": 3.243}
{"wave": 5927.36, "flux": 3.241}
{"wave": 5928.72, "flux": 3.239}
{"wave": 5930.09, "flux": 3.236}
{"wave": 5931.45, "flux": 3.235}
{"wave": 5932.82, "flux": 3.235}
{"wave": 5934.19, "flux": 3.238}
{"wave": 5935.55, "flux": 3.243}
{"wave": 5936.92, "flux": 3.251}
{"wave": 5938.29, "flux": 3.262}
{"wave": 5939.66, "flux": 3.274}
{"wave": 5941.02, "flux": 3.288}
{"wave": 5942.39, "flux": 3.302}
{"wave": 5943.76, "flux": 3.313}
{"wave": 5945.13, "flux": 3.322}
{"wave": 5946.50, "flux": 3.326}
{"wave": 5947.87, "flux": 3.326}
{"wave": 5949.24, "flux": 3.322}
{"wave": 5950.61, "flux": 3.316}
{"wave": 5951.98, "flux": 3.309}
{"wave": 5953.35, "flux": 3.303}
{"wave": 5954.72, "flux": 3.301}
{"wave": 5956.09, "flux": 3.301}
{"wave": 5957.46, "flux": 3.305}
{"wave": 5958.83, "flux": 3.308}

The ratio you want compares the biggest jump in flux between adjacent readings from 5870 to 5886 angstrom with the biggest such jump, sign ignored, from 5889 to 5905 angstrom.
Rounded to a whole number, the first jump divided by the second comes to 1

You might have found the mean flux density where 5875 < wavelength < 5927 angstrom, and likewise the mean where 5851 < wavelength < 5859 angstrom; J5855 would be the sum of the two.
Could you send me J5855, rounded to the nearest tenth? 6.2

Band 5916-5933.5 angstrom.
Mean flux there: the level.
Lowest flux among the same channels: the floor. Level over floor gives 1.00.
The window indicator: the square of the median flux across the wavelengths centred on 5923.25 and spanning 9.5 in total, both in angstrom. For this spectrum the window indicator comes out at 10.5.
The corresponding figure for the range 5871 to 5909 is 8.3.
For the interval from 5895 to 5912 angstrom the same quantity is 9.4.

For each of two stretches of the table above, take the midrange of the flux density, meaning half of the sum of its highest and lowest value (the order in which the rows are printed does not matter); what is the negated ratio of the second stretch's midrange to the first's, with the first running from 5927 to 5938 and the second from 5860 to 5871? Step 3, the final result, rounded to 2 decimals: -1.01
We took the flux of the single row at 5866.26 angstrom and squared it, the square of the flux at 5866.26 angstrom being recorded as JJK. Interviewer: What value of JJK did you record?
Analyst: 10.5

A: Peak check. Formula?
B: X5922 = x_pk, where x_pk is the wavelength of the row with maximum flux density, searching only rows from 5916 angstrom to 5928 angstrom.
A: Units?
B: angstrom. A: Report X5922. 5916.45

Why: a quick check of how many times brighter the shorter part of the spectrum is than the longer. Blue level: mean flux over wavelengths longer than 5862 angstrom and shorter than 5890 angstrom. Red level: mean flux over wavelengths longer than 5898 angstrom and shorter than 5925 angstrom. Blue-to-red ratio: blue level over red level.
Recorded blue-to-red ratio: 0.96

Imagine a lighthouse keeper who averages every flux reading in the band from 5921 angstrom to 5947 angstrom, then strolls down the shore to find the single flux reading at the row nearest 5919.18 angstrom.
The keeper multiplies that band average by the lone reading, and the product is 10.6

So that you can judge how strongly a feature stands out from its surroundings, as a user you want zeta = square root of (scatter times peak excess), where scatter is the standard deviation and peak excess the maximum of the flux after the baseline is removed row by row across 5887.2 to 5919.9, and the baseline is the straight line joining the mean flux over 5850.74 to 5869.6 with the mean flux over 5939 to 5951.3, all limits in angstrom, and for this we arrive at 0.16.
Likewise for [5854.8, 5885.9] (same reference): 0.14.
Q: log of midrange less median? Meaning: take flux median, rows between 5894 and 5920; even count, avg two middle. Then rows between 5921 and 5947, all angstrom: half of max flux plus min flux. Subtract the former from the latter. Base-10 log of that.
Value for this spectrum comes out -1.6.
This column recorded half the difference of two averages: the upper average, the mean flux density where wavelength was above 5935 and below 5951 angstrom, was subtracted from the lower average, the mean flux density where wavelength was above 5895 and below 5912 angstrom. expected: -0.19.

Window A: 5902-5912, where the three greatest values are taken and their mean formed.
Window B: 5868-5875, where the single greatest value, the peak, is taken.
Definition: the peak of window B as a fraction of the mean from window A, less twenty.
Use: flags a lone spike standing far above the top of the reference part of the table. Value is -19.0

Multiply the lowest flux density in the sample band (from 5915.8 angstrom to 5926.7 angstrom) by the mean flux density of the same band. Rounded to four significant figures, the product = 10.55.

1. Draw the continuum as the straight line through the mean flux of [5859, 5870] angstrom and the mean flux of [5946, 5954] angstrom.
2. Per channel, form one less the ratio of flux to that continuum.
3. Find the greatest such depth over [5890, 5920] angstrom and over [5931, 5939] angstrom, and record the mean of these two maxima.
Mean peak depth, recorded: 0.208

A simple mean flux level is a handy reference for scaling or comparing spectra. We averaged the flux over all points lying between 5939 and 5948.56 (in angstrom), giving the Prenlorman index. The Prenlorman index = 3.3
